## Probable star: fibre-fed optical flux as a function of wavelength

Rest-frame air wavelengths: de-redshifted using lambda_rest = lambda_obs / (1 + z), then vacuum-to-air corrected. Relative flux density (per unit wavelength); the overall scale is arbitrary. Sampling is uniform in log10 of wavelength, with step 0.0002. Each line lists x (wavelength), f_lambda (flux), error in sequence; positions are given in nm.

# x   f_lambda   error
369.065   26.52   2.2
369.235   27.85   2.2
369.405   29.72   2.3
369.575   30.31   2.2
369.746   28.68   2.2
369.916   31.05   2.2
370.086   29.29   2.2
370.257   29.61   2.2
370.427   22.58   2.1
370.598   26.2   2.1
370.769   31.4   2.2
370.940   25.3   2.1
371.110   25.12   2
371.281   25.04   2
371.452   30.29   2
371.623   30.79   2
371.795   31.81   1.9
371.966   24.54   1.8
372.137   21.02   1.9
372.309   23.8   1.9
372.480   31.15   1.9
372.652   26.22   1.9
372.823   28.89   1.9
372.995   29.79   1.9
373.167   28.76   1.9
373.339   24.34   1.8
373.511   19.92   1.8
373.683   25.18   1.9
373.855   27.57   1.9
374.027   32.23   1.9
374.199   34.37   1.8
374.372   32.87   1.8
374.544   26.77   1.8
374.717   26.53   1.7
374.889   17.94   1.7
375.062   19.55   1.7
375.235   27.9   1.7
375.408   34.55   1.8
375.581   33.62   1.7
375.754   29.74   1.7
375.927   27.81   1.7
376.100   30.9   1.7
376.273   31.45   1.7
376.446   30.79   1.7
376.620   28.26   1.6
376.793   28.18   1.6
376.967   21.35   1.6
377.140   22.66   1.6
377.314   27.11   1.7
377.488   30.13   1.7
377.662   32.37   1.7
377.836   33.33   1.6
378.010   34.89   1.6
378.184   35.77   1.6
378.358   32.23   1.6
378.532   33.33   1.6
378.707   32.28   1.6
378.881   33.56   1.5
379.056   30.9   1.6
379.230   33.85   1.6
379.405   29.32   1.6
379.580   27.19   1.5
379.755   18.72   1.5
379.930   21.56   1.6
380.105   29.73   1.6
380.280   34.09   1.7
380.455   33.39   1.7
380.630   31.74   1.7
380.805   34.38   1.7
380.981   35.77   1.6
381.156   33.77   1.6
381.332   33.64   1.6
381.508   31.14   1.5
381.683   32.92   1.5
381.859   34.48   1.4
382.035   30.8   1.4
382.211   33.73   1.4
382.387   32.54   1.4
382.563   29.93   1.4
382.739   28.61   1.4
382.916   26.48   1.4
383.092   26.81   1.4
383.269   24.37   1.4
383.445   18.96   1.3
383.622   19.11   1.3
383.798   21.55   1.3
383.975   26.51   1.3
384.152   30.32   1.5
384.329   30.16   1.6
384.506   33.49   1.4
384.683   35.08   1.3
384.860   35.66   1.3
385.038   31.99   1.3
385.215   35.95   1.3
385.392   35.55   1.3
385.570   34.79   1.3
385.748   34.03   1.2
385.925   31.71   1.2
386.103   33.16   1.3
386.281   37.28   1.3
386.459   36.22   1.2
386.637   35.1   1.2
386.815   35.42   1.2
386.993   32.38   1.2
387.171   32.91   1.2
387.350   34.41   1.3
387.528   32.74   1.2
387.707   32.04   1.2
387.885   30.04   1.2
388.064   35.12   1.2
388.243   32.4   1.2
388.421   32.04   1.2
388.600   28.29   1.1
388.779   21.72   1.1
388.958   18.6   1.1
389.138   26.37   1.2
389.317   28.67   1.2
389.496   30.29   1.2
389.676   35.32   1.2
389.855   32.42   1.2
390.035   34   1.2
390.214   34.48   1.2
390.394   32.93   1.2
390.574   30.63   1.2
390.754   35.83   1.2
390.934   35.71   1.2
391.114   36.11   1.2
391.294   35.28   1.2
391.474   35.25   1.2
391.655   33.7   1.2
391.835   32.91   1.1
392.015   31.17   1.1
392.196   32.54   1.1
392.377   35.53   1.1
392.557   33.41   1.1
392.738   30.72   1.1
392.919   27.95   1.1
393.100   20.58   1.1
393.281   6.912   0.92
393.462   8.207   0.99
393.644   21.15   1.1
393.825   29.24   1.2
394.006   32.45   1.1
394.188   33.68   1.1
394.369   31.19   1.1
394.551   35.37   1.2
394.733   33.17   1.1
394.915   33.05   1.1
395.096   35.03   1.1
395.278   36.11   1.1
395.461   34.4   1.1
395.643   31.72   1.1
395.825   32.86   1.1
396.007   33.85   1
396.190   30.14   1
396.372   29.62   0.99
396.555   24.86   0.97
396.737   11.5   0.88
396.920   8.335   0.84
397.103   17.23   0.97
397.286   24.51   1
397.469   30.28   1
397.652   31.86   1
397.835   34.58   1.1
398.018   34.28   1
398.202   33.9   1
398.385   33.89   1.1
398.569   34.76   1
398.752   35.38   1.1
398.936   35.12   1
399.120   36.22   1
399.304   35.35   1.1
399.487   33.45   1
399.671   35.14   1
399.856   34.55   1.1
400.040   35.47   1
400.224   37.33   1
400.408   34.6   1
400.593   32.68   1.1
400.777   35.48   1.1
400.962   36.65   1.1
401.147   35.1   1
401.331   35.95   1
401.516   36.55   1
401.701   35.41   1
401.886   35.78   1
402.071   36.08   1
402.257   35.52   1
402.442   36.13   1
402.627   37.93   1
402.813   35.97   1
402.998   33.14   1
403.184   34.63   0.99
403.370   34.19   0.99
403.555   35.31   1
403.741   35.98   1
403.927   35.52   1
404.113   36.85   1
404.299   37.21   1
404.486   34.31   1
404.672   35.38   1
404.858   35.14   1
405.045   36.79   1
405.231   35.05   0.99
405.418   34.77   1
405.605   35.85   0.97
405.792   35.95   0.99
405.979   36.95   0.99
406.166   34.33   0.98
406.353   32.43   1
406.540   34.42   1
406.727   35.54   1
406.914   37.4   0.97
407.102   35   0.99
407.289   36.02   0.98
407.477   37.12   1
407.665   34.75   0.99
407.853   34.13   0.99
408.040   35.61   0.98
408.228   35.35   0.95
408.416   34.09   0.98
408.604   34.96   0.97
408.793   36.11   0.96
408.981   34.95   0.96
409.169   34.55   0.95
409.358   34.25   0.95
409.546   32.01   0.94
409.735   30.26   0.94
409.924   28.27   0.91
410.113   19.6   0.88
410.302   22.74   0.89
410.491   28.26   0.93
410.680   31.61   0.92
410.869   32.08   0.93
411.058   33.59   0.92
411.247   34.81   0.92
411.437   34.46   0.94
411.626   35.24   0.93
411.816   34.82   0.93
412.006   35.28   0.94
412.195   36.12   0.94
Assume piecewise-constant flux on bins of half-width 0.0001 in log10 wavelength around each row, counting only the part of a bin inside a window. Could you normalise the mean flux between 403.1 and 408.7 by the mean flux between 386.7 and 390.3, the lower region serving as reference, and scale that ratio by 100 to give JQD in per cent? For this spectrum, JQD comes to 114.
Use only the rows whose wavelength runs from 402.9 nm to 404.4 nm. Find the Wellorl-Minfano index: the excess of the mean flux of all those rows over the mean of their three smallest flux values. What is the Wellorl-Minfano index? 1.4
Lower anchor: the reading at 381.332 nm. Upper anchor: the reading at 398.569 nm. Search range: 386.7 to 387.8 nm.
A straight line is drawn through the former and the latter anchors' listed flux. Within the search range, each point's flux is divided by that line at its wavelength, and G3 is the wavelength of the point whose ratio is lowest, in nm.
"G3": 387.707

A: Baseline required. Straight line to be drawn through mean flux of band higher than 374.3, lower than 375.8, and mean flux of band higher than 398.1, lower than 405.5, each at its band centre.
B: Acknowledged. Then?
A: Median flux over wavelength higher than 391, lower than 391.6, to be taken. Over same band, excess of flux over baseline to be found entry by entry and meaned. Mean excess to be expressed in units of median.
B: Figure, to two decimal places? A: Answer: 0.09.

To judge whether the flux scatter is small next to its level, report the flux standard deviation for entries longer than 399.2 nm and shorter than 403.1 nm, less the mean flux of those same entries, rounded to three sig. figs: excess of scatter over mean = -34.2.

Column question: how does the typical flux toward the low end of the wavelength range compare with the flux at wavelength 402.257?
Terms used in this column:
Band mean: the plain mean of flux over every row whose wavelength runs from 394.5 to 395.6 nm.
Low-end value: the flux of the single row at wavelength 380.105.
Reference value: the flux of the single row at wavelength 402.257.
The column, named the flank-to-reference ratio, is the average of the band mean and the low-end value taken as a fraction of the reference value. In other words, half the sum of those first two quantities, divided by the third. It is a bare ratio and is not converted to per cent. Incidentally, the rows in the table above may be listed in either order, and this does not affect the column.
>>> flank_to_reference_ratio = 0.90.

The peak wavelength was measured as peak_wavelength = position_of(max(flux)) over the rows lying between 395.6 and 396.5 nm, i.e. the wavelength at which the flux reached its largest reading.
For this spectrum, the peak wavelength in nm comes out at 396.007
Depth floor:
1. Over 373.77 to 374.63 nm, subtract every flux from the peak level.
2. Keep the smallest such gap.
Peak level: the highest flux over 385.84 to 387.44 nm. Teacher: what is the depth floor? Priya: 2.9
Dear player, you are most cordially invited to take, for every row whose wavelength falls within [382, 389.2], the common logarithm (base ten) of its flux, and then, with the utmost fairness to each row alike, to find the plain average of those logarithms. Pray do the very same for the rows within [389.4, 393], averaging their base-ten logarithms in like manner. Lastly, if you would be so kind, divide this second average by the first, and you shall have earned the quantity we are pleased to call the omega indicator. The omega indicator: 1.029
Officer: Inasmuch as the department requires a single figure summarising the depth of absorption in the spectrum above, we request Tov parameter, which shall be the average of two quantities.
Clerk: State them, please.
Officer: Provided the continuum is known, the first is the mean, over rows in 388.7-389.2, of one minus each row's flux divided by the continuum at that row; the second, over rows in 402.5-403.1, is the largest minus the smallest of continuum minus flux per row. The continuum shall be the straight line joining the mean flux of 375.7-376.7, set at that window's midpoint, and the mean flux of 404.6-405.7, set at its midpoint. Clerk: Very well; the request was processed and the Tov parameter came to 2.59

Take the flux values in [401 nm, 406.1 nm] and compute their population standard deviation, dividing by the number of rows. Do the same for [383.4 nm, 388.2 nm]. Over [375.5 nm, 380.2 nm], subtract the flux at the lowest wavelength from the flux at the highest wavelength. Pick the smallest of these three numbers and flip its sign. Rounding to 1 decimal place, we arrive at 3.9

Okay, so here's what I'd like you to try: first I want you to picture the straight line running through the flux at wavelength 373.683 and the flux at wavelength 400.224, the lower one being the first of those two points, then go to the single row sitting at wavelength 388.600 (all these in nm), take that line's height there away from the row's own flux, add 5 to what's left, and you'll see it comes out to 1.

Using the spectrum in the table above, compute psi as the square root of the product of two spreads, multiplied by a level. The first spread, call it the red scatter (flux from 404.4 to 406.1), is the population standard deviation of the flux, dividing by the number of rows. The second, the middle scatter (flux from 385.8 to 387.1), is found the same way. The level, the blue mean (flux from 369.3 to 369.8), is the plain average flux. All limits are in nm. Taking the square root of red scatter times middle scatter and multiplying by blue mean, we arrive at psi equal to 38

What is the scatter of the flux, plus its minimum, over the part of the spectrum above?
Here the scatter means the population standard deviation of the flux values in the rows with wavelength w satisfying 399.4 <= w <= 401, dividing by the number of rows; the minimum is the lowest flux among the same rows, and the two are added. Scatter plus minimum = 34.0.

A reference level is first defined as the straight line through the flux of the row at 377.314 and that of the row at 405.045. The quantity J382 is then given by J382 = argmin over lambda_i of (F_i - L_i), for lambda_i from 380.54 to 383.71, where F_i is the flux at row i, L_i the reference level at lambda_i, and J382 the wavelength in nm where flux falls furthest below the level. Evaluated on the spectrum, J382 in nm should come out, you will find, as 383.445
